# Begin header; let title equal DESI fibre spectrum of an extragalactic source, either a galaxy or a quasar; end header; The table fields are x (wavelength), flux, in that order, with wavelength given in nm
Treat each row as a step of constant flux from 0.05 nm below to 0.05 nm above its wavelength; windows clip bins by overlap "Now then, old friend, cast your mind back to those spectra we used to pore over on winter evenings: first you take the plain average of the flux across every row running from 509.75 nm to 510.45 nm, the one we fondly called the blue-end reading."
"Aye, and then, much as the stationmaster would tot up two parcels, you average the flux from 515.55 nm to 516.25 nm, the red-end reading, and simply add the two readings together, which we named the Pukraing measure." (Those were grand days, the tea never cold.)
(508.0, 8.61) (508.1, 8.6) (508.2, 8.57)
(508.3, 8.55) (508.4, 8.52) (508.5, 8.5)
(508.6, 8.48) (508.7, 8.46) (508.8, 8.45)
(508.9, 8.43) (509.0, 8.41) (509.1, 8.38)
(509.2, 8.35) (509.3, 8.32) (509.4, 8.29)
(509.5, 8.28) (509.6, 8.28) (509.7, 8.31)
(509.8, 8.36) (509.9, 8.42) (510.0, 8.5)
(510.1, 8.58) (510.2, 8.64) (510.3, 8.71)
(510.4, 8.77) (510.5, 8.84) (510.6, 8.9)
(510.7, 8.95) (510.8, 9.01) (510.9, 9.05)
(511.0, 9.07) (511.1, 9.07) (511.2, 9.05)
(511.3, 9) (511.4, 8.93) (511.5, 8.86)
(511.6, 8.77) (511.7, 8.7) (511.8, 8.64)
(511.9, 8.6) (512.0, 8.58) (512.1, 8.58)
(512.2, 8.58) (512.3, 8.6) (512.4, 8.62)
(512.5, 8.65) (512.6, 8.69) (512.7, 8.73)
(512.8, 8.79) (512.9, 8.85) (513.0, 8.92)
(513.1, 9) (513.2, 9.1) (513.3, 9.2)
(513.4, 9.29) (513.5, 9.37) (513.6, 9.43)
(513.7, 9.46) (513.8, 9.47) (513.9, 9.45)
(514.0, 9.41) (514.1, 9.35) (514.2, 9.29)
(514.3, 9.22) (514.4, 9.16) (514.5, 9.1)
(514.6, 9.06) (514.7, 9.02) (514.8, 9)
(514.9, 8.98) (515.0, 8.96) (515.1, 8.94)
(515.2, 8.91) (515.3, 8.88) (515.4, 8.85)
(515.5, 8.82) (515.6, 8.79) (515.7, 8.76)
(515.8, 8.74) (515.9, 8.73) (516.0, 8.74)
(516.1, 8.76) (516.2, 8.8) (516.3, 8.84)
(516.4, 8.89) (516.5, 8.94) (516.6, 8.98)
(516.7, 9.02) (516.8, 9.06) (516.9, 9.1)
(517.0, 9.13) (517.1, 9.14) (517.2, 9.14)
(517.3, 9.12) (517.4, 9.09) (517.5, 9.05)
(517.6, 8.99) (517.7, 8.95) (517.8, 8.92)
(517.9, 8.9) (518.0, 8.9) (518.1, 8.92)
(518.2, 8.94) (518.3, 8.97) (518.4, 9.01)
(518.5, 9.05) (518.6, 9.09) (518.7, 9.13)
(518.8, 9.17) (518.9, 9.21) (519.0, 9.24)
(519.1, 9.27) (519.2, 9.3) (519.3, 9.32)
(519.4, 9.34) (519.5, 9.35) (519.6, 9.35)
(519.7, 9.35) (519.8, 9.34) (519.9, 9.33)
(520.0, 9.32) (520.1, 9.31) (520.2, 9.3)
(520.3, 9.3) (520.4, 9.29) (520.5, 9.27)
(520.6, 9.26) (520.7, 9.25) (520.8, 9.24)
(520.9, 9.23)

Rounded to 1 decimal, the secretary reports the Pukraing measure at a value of 17.3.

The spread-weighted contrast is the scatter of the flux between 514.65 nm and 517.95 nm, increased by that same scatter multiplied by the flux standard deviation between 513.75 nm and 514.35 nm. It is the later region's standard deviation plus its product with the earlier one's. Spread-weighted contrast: 0.14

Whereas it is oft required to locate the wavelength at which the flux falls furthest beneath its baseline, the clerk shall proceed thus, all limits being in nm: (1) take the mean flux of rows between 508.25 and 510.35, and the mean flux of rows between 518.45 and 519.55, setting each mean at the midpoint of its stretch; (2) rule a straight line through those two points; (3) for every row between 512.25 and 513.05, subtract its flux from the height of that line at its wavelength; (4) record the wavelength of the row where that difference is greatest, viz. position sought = 512.3 nm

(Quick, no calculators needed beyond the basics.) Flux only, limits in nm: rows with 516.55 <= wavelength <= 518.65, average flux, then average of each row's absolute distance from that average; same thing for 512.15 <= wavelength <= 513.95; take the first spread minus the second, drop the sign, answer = 0.23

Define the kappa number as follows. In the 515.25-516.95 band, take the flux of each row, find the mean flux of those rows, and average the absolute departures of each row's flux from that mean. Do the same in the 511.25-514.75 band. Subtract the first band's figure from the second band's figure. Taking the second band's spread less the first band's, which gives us 0.170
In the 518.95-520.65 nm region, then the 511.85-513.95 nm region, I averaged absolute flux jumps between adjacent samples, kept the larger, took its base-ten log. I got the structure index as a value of -1.33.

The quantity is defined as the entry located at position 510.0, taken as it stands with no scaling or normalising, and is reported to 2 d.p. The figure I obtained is 8.50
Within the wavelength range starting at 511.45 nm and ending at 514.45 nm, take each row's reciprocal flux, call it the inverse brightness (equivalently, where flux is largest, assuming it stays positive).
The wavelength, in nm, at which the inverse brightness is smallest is 513.8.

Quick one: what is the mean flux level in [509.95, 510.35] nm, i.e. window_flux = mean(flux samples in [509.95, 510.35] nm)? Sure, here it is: 8.6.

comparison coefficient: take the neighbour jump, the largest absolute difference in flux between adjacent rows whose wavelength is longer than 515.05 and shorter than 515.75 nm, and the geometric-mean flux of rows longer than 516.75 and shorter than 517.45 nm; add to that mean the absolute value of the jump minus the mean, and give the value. 18.19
